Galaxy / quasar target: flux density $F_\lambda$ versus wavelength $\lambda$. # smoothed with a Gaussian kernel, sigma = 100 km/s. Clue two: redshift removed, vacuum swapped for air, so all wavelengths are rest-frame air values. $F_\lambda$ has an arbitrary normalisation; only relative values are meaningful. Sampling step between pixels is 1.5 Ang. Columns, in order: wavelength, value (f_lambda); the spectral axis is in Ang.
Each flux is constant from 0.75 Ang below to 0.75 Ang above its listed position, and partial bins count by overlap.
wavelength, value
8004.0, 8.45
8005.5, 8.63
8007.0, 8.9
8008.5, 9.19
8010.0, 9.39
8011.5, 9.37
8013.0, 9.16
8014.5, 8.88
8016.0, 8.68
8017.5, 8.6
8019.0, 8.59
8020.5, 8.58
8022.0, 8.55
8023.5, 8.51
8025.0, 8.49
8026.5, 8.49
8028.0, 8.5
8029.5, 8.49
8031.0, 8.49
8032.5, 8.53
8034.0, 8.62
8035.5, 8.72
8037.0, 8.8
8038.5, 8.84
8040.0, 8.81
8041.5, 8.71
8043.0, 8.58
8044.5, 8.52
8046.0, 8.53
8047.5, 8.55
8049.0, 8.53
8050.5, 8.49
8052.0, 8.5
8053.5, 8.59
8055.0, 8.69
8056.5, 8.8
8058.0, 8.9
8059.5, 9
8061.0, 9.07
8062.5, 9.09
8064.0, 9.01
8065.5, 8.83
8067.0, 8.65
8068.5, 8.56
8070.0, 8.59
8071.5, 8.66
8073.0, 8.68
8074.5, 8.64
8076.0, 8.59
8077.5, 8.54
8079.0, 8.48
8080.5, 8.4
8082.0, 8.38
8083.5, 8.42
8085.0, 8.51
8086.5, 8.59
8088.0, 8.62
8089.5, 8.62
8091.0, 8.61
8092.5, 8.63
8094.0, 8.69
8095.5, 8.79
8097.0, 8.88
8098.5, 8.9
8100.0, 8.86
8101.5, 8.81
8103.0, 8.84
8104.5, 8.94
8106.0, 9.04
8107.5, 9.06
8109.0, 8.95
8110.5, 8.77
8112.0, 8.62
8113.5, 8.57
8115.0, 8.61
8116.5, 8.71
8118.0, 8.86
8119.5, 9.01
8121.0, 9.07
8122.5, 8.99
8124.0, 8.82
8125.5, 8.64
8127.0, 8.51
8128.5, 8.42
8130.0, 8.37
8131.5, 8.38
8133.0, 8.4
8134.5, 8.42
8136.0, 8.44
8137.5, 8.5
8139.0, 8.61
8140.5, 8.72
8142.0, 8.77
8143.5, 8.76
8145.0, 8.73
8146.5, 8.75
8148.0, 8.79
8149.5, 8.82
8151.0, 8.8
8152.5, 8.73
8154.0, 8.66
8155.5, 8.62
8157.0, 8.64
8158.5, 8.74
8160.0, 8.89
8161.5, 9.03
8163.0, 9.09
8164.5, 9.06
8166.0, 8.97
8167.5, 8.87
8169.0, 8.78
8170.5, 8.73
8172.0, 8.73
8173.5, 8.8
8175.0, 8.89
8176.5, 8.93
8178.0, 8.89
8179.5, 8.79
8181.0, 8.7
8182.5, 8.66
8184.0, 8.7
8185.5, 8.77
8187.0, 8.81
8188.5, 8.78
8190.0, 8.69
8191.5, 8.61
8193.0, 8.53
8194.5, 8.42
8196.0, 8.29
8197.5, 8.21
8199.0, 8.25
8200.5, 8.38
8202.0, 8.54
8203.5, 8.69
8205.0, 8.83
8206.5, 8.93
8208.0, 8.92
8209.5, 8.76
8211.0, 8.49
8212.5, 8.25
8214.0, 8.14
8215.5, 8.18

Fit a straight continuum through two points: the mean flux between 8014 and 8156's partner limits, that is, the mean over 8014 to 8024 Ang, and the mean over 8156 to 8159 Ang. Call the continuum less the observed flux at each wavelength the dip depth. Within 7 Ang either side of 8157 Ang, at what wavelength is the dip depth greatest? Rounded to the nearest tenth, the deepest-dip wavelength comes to 8155.5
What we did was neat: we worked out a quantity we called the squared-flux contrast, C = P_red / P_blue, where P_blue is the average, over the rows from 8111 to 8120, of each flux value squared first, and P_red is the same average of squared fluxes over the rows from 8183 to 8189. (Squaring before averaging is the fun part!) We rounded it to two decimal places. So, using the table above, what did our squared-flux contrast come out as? 1.01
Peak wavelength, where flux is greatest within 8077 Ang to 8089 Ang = 8088.0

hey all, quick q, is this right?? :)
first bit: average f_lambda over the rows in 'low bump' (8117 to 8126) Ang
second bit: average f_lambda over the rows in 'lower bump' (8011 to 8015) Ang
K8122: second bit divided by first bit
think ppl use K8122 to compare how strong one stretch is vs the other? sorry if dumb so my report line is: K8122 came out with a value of 1.03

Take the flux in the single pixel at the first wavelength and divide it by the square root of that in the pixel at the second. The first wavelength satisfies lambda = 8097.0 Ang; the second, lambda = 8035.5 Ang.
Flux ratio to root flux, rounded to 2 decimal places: 3.01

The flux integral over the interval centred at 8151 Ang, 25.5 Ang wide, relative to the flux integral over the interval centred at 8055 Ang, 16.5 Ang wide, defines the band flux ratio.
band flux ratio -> 1.6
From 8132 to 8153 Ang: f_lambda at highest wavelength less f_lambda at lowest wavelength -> 0.33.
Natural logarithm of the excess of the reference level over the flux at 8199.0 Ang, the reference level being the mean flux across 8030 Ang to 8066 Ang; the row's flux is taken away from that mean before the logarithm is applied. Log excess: -0.8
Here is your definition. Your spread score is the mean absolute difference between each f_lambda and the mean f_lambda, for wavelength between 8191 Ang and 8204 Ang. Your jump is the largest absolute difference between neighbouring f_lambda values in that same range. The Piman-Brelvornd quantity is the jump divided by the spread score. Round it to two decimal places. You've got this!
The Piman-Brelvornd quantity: 1.15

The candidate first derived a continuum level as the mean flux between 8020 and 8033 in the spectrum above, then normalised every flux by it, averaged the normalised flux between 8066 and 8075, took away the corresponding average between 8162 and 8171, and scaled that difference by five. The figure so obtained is -0.17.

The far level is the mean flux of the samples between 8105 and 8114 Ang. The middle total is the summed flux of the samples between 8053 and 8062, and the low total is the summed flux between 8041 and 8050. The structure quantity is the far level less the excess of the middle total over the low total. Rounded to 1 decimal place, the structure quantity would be 7.2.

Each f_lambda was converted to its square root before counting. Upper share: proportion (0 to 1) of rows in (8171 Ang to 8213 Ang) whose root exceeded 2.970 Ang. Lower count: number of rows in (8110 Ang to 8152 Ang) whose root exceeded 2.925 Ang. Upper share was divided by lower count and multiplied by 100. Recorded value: 1.1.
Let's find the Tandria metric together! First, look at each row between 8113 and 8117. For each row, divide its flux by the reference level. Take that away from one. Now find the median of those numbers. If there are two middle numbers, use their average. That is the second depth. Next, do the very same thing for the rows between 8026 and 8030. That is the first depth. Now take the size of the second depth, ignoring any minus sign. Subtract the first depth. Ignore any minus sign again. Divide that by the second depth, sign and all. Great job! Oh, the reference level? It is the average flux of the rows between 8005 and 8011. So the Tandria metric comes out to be 0.3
